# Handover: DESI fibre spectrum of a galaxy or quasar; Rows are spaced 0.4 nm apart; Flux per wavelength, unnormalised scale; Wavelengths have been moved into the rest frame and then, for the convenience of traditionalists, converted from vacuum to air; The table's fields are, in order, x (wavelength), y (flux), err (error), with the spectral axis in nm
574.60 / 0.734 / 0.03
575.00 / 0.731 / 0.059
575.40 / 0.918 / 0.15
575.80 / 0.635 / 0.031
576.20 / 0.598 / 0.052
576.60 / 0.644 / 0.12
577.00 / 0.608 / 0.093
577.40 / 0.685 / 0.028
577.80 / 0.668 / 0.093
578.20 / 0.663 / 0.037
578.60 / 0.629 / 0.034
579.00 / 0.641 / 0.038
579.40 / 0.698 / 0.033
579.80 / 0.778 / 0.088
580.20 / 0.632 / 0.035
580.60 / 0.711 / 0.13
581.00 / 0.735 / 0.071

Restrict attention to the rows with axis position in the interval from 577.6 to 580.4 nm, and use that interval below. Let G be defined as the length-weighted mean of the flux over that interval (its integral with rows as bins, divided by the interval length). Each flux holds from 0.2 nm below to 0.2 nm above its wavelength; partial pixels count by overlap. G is 0.67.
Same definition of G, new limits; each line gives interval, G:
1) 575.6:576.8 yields 0.63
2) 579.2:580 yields 0.74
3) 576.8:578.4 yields 0.66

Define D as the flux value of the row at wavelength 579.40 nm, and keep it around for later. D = 0.698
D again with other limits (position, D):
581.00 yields 0.735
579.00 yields 0.641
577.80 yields 0.668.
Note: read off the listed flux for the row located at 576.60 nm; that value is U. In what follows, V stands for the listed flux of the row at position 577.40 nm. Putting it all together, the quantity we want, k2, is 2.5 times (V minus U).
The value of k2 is 0.10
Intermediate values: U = 0.644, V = 0.685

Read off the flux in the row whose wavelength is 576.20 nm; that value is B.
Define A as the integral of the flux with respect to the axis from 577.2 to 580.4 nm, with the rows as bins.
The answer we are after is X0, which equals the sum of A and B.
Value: 2.76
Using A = 2.16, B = 0.598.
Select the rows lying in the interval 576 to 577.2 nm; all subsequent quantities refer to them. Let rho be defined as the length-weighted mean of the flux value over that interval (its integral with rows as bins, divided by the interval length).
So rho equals 0.617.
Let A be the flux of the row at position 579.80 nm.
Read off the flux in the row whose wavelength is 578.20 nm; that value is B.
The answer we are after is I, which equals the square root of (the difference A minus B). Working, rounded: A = 0.778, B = 0.663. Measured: 0.34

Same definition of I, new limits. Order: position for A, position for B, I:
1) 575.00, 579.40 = 0.18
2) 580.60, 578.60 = 0.29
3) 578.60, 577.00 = 0.14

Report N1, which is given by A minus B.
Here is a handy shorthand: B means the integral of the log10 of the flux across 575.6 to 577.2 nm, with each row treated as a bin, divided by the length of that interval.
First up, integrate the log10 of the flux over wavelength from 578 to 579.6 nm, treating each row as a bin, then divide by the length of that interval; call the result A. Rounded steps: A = -0.182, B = -0.207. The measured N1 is 0.025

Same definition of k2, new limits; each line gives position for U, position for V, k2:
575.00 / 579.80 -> 0.12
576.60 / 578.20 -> 0.05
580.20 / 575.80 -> 0.01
